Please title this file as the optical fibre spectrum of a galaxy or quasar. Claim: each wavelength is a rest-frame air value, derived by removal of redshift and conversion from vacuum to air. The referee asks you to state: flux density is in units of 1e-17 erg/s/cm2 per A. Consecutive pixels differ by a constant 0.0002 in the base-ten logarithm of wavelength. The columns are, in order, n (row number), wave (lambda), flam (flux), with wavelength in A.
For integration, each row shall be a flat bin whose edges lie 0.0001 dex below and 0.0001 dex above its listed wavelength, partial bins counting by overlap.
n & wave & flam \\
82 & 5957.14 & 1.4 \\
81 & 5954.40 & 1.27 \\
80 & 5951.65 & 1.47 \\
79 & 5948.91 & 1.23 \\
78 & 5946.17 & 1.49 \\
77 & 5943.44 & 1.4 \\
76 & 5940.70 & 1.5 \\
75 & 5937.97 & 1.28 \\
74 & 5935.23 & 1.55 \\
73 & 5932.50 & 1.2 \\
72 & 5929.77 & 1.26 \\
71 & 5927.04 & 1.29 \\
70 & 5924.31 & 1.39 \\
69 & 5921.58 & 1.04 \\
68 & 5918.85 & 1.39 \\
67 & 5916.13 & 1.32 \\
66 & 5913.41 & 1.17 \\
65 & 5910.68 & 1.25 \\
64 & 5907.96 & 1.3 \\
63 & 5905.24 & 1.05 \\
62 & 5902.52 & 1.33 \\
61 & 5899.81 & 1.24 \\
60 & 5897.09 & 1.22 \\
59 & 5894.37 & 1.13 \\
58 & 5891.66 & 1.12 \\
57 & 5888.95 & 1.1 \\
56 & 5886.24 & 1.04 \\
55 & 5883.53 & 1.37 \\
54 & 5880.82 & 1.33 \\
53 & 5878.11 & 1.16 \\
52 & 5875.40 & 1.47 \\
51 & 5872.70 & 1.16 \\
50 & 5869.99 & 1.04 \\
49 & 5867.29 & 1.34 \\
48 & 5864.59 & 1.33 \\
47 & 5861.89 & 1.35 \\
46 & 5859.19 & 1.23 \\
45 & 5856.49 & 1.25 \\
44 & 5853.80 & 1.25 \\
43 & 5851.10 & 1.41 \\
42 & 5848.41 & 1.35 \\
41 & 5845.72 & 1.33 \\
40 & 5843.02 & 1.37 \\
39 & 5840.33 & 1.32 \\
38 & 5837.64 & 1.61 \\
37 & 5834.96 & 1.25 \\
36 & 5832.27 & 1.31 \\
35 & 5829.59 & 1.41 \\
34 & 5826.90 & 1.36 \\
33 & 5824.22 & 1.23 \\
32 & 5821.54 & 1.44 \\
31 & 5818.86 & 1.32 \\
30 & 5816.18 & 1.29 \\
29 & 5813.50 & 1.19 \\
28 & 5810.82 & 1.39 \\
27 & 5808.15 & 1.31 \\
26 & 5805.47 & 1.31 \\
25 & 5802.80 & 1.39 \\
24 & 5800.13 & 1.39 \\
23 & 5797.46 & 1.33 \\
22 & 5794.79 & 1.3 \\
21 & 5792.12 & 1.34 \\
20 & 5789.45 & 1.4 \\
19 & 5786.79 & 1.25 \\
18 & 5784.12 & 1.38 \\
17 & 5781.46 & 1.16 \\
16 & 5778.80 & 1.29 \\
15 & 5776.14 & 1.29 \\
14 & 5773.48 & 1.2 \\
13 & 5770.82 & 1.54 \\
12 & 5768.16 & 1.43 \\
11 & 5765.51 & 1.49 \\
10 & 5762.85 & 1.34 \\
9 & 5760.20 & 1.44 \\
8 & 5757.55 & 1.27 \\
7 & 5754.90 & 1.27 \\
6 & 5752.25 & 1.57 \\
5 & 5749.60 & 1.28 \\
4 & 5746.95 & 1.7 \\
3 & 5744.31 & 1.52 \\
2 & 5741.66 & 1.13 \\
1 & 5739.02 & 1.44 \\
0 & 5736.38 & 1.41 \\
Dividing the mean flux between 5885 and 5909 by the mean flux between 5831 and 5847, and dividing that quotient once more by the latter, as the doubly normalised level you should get 0.63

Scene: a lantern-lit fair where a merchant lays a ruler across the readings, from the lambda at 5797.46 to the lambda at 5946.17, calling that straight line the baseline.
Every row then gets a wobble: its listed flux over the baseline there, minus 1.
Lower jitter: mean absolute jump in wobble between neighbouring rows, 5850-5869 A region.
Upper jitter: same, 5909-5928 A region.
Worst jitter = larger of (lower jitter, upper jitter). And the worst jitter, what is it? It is 0.13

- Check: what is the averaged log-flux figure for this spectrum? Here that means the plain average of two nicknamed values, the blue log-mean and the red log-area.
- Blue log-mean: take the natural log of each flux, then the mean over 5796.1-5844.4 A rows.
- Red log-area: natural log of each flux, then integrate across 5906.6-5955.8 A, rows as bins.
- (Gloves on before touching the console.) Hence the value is 6.9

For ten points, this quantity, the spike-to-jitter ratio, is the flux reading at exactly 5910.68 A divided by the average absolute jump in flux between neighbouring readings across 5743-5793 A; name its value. 7.8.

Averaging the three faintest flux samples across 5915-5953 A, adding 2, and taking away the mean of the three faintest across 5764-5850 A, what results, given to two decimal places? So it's 1.97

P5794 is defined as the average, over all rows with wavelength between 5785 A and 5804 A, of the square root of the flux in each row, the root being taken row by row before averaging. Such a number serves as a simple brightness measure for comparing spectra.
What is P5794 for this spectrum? 1.159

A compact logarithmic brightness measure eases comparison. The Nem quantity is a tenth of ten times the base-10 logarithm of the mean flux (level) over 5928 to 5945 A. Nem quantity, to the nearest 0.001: 0.135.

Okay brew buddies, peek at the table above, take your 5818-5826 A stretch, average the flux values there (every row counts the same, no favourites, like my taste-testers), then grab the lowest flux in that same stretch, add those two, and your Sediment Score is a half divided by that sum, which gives 0.195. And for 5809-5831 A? 0.199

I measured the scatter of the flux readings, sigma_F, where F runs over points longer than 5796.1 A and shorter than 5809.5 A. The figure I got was 0.04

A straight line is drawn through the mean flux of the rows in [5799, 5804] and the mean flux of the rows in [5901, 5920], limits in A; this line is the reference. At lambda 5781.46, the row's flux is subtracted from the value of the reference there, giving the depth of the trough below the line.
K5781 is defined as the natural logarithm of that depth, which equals -1.4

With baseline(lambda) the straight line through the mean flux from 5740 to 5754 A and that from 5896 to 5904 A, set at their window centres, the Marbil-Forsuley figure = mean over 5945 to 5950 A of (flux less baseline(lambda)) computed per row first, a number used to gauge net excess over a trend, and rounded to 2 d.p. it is 0.15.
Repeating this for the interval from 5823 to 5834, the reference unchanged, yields -0.02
